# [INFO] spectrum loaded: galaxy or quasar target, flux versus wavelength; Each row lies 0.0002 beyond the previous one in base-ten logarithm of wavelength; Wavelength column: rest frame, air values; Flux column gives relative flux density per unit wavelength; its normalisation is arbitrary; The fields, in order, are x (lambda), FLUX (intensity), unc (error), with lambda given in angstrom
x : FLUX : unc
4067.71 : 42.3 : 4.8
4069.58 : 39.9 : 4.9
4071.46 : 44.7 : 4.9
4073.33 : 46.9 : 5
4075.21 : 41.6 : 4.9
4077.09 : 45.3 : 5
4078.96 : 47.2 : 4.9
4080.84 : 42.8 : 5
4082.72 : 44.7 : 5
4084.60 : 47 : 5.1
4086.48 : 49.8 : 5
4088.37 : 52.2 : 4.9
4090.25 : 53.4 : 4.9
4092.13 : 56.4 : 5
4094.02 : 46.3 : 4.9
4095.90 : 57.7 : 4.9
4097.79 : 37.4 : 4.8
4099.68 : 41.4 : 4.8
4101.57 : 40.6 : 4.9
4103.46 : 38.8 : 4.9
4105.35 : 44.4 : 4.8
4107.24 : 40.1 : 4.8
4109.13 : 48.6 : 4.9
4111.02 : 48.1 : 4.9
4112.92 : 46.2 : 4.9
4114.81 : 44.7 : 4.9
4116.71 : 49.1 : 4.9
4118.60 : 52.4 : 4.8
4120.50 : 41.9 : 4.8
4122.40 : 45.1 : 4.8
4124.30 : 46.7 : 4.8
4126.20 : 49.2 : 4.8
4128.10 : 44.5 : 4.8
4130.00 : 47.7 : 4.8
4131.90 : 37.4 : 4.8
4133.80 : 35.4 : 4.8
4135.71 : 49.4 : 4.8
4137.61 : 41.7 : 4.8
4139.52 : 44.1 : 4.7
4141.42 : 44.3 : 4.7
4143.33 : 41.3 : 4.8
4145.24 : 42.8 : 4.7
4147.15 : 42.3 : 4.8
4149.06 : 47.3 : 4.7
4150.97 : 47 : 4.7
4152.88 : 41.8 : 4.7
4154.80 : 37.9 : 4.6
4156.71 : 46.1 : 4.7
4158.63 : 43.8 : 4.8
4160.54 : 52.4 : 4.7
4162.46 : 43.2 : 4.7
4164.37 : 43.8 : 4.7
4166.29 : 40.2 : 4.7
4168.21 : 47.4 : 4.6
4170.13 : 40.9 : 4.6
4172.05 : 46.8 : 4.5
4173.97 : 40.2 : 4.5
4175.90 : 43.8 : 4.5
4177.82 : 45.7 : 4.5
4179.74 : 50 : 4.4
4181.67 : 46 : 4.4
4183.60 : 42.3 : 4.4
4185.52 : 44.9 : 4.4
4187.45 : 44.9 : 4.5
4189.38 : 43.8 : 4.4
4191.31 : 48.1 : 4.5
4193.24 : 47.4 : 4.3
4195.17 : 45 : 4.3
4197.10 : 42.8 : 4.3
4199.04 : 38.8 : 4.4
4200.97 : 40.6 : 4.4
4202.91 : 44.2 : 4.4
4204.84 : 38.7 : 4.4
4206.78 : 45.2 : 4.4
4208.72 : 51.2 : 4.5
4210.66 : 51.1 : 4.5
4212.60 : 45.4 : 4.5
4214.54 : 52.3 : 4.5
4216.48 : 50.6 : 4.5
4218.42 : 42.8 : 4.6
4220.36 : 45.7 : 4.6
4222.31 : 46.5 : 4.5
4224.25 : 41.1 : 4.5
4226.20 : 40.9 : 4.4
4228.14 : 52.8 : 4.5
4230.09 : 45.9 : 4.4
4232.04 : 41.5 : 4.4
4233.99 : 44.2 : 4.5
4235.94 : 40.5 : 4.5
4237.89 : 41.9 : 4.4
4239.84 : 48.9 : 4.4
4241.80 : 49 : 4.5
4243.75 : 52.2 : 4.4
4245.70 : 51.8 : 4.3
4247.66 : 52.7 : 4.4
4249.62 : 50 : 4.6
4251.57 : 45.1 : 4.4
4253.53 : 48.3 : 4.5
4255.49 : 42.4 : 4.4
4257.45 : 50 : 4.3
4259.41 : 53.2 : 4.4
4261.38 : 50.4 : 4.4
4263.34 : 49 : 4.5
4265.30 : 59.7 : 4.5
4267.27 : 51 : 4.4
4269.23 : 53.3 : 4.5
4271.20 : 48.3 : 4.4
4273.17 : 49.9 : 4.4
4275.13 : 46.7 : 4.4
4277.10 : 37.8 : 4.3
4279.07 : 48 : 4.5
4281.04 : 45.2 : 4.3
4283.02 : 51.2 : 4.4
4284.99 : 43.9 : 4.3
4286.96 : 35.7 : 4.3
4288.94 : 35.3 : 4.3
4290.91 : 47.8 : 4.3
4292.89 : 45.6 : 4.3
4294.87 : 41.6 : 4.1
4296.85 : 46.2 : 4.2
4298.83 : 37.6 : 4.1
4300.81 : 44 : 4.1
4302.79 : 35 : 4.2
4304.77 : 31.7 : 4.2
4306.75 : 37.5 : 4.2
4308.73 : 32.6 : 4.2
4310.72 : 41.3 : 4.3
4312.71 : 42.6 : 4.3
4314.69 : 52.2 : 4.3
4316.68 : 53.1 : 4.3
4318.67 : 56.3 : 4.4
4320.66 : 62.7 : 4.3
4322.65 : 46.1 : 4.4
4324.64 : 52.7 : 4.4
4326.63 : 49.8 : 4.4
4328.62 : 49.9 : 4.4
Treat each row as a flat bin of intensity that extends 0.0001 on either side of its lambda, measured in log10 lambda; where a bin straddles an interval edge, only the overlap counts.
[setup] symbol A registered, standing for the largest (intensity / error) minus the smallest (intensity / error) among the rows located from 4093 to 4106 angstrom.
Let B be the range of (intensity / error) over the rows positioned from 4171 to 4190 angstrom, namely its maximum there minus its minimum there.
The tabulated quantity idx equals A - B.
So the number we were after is 1.6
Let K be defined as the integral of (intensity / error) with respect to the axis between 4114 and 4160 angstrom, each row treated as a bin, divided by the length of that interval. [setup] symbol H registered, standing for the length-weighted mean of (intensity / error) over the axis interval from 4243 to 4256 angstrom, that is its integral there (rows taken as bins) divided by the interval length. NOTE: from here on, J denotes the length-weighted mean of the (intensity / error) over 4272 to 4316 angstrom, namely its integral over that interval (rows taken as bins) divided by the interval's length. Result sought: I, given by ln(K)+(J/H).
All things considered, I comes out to 3.12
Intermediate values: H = 11.1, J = 9.9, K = 9.3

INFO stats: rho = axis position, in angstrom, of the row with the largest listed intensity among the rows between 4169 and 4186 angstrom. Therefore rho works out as 4179.74 angstrom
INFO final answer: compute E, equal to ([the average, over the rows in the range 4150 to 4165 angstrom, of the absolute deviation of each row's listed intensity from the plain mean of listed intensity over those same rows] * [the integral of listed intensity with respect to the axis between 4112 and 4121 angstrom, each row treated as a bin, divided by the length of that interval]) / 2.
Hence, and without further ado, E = 71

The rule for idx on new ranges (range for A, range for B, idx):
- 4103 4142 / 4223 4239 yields 0.8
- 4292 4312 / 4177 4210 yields 0.9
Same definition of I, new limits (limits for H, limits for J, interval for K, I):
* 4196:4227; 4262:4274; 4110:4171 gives 3.40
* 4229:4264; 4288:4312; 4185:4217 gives 3.21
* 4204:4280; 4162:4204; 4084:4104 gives 3.19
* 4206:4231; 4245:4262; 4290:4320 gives 3.39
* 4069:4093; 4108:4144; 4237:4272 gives 3.41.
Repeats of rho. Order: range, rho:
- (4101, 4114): 4109.13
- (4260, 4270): 4265.30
